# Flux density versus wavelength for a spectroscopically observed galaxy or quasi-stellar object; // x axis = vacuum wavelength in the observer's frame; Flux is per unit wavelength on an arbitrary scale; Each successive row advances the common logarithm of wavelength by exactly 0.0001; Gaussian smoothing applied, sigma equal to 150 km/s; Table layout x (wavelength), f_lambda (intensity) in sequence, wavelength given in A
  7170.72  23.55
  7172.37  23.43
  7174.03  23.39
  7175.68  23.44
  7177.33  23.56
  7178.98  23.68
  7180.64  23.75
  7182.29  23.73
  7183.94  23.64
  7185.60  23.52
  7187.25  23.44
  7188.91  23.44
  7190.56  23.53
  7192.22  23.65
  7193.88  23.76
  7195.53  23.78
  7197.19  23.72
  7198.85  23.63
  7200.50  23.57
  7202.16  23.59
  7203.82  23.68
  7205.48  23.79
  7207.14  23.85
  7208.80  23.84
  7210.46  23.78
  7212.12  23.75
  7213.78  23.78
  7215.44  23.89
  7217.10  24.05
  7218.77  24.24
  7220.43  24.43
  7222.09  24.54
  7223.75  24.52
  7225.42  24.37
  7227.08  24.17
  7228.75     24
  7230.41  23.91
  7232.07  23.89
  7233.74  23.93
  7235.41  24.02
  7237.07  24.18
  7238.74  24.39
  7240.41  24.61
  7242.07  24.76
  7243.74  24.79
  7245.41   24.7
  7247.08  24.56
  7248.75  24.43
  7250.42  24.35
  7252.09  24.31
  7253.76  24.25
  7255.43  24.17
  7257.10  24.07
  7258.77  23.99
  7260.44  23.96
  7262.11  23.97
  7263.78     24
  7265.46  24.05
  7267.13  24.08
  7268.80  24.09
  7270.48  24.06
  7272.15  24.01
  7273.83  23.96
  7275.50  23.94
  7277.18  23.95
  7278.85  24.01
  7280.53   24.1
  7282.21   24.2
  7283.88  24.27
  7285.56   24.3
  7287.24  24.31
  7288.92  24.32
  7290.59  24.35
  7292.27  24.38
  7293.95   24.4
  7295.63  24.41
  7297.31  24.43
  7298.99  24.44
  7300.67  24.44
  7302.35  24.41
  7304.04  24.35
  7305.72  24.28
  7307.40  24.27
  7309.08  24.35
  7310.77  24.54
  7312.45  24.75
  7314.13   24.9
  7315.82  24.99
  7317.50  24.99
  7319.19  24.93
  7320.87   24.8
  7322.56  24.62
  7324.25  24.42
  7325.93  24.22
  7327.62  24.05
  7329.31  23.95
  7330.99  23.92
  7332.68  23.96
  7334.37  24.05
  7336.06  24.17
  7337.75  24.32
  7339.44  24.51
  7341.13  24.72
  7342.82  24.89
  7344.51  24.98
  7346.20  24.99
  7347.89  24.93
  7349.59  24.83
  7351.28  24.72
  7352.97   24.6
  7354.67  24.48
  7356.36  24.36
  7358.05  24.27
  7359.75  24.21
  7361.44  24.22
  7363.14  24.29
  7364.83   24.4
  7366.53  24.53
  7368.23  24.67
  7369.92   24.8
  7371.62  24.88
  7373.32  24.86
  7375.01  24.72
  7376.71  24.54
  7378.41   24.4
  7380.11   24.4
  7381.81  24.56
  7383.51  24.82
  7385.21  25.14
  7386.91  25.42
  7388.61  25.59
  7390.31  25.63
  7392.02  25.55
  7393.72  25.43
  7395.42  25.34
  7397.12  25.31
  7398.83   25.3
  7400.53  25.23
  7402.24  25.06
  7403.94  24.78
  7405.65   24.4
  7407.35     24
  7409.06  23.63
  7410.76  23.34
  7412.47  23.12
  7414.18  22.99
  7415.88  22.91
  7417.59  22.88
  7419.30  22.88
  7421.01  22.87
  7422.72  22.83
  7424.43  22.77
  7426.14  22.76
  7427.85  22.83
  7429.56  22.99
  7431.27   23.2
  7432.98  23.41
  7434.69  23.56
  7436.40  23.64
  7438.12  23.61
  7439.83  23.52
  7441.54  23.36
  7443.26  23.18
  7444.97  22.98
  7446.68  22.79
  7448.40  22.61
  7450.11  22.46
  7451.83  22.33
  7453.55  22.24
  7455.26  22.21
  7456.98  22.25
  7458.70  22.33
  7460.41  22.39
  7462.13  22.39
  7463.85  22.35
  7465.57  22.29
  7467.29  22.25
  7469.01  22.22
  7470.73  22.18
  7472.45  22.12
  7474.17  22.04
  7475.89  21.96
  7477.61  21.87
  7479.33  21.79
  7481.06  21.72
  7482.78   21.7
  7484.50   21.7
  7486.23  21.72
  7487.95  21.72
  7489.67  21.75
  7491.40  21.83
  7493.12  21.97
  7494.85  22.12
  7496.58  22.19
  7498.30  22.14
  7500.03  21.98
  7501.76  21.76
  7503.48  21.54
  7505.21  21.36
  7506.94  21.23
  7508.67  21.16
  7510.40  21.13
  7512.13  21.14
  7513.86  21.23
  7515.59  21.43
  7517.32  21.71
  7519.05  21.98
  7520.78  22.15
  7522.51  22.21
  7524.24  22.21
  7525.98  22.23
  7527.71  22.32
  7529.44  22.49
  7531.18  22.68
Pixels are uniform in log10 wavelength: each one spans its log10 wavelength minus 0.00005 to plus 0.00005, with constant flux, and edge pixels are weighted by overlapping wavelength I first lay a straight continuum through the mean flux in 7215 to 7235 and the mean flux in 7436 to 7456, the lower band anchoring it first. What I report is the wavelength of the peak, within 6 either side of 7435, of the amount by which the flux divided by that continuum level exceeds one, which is 7436.40 A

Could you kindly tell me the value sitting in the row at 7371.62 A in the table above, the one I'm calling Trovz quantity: 24.88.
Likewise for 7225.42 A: 24.37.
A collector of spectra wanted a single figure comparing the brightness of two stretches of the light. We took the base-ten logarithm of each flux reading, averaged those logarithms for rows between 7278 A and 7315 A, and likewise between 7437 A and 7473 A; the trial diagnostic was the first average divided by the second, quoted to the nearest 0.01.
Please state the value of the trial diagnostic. 1.02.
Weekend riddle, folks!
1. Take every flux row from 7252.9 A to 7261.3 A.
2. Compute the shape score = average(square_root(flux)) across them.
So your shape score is 4.91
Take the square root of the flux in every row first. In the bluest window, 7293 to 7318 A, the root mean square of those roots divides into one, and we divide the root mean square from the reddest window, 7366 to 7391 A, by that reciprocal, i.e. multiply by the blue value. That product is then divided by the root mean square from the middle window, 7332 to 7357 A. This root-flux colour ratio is 4.98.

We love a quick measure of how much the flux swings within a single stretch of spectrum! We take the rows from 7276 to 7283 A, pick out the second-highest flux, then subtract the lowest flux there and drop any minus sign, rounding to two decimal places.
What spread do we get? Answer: 0.15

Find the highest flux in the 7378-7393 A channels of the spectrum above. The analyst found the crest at 25.63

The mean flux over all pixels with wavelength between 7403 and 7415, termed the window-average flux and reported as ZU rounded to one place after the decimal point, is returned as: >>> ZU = 23.8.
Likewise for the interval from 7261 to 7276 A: 24.0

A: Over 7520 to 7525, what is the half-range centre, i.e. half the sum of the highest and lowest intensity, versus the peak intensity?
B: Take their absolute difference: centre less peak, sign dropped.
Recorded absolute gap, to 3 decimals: 0.030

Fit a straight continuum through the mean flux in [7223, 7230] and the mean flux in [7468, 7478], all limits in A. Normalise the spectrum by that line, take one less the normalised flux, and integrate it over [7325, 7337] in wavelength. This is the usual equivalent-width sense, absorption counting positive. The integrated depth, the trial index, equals -0.4 A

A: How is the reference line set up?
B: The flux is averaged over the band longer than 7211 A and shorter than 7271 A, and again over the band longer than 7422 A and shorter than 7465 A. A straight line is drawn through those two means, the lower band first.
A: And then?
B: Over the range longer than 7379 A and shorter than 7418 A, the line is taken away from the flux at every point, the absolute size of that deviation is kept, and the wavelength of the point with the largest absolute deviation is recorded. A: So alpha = 7390.31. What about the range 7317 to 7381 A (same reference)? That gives 7371.62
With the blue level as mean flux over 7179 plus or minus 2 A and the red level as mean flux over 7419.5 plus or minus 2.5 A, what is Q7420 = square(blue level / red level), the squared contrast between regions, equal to 1.07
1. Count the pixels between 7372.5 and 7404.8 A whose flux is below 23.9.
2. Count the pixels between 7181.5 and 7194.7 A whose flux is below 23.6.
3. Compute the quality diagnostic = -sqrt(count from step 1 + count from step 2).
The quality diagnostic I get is -2.0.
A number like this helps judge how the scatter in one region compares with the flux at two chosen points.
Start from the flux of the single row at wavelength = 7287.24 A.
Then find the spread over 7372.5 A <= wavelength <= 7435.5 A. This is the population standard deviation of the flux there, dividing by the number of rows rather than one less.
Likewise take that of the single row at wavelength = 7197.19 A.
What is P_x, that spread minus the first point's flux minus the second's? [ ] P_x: -47.0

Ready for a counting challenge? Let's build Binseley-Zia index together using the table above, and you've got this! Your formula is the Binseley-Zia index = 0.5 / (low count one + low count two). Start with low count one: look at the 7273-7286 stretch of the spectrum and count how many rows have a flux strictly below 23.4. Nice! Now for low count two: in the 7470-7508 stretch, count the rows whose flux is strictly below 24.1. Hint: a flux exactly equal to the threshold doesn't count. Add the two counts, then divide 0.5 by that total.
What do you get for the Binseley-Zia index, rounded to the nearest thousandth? 0.023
